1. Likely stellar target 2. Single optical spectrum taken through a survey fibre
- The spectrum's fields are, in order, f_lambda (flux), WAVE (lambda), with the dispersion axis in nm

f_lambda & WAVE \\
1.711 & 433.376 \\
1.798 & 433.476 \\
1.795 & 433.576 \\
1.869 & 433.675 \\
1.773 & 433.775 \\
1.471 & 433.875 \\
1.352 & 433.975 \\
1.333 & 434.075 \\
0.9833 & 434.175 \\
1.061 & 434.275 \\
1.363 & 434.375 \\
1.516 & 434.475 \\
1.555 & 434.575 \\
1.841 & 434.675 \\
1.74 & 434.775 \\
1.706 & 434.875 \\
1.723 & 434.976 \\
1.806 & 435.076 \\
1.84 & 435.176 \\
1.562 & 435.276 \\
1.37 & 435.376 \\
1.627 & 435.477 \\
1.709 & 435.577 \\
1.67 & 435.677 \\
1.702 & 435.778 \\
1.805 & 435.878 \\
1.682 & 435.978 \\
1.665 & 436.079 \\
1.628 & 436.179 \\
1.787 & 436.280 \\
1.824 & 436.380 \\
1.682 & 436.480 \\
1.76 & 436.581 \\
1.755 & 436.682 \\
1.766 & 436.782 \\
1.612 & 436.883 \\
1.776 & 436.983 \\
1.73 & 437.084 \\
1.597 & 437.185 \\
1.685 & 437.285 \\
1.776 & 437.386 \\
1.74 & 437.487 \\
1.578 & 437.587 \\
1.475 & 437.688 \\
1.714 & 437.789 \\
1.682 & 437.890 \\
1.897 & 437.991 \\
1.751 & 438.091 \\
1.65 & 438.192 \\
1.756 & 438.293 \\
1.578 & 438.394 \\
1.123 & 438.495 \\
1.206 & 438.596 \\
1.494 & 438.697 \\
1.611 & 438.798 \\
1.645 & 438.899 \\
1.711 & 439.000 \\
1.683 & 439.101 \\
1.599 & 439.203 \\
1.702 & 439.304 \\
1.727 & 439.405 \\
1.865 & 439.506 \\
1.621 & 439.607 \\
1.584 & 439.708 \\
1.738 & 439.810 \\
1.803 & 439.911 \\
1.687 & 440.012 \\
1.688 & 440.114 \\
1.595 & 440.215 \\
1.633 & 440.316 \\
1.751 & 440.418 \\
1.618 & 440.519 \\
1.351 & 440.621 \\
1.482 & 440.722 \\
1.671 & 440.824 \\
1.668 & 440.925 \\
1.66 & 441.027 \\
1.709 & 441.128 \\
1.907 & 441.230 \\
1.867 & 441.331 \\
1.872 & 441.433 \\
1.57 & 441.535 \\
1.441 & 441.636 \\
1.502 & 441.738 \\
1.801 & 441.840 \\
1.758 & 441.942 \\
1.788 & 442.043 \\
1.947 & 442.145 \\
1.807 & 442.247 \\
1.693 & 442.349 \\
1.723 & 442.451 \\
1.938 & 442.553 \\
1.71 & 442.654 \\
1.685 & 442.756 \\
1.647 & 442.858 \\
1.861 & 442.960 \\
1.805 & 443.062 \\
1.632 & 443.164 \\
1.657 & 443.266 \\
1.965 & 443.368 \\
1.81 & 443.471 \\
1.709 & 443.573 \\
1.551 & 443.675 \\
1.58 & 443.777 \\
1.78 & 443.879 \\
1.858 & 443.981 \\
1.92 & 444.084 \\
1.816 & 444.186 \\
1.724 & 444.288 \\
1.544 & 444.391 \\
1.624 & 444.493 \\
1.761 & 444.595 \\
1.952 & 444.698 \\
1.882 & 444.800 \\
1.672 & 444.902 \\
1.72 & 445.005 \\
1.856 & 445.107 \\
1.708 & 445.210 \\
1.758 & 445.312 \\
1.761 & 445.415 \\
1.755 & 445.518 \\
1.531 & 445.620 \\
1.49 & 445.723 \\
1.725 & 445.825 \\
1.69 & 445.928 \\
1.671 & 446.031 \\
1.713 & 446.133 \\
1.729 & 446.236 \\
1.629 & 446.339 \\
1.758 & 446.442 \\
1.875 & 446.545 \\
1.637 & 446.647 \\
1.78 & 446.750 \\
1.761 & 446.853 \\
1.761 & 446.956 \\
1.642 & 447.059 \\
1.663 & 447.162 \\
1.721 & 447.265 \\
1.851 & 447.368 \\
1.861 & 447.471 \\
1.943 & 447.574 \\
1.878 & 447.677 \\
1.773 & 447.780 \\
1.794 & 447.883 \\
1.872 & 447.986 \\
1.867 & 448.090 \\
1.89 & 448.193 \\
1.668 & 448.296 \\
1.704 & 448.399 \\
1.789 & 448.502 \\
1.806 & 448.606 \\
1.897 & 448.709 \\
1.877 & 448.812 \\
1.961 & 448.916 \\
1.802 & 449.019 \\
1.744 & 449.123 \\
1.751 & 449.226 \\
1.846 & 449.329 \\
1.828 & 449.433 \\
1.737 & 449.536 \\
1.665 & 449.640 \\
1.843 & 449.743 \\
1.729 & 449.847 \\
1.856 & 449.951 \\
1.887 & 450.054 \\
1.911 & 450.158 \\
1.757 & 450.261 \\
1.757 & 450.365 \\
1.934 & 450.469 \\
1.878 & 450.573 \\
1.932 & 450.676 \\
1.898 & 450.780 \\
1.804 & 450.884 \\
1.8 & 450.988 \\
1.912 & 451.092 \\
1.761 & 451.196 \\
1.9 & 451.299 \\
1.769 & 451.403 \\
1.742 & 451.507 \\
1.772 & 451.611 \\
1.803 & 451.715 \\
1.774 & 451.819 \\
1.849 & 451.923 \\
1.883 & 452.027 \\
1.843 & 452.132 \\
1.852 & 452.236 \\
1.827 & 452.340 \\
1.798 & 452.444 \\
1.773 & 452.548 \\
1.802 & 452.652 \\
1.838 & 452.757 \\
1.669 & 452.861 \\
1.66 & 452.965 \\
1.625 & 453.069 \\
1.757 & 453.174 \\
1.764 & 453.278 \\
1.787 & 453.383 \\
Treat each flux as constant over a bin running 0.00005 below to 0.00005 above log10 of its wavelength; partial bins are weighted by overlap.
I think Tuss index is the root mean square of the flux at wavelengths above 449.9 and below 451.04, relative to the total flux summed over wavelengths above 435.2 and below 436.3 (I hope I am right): 0.102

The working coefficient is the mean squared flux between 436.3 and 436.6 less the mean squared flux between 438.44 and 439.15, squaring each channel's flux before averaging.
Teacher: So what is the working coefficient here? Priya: 0.8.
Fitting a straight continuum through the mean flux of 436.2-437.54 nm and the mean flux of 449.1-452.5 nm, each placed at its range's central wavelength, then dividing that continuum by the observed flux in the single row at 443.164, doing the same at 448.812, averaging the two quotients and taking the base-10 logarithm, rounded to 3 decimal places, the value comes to 0.010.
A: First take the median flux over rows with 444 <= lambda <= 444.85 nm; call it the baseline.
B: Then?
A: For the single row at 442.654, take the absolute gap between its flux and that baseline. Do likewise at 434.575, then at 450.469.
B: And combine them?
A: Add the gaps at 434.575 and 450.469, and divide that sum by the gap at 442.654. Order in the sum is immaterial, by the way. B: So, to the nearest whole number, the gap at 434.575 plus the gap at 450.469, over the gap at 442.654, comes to 5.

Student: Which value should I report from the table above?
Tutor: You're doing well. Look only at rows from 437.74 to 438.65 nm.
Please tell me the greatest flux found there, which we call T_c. 1.897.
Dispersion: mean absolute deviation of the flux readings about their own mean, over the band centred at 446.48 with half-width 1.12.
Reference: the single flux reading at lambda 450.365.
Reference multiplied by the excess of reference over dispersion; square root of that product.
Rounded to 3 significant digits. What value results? 1.72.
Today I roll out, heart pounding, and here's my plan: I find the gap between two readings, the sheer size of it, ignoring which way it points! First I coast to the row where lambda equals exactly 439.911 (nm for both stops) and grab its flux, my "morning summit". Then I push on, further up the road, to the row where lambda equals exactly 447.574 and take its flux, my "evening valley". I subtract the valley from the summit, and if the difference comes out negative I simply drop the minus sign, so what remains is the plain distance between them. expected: 0.14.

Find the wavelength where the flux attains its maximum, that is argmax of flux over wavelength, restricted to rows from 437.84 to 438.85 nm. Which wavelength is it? 437.991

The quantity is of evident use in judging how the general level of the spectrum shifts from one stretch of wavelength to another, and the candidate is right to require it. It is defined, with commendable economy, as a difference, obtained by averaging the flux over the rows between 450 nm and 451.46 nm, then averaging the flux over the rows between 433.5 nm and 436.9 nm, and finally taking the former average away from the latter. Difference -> -0.22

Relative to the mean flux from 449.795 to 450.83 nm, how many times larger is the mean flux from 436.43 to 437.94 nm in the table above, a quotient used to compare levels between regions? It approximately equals 0.91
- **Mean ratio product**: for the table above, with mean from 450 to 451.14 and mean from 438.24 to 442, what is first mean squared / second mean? 2.11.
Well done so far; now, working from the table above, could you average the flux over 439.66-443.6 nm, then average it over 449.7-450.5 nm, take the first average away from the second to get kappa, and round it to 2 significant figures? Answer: 0.12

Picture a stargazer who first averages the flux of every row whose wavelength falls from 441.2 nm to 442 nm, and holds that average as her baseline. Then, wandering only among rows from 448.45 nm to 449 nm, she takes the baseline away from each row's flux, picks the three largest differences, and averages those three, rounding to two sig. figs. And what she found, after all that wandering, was 0.20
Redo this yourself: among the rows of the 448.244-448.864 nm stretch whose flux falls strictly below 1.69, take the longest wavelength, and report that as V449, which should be 448.296 nm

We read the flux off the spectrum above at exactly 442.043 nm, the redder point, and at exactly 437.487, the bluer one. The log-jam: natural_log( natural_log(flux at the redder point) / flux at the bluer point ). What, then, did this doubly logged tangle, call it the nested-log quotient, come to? -1.10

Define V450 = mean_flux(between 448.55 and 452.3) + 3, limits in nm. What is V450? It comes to 4.83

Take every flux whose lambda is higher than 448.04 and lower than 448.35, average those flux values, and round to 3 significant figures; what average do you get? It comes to 1.81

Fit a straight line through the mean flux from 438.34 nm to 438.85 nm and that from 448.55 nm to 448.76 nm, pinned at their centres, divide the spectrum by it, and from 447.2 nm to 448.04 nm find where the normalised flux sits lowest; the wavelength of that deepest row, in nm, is 447.265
